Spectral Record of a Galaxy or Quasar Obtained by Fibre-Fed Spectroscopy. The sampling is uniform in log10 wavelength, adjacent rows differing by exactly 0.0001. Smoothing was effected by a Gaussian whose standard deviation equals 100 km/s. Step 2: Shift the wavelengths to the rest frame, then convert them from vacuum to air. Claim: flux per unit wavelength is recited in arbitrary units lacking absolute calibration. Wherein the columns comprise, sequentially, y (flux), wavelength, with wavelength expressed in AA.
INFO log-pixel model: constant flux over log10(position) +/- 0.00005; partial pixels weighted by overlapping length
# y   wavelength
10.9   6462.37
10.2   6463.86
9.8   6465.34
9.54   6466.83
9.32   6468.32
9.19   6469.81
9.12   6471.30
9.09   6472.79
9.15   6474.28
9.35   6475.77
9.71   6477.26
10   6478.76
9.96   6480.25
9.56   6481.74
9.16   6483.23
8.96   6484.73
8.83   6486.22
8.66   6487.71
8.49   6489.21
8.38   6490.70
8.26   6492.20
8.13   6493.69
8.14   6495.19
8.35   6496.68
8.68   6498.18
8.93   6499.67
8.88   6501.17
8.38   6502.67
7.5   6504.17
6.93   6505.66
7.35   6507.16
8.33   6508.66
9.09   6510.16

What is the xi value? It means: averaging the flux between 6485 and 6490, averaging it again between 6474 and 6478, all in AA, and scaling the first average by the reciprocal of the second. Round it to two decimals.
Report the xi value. 0.92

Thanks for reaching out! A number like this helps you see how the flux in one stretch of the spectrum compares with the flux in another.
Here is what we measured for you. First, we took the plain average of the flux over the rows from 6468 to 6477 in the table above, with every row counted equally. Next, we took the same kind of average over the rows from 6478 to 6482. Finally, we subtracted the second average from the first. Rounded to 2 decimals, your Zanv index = -0.64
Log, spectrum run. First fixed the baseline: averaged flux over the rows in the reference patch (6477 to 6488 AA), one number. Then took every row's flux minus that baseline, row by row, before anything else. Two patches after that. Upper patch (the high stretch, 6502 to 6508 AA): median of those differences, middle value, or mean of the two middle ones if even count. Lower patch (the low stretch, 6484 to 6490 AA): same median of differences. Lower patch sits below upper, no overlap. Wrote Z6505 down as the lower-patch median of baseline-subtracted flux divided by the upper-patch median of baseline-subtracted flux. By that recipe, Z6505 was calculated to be 0.32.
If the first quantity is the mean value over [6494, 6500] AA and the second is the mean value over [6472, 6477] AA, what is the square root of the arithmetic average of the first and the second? 2.98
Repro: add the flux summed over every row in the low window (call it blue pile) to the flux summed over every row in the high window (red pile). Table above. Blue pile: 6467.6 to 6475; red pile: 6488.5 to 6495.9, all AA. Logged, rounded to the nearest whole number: 87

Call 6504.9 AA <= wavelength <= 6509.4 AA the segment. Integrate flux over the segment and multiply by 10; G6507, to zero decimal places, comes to 339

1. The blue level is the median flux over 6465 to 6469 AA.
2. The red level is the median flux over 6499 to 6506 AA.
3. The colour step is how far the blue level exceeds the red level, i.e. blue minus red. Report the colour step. 1.2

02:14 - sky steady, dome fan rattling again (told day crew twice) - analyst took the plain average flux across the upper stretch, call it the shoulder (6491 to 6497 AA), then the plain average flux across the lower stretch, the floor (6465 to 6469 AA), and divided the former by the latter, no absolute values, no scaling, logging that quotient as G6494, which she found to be 0.86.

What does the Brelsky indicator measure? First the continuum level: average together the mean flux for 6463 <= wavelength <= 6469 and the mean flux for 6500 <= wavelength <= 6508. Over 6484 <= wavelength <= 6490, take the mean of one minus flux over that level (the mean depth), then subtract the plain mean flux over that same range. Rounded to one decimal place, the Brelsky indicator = -8.7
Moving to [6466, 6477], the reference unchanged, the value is -9.3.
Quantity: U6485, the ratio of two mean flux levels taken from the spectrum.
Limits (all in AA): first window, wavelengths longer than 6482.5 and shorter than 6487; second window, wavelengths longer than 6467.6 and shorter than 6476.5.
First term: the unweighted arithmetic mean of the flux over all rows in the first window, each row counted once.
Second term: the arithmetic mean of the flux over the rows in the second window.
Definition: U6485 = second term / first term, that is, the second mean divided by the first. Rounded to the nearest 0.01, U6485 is 1.02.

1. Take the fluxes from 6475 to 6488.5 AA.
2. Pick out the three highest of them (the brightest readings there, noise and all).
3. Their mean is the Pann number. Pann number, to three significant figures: 9.89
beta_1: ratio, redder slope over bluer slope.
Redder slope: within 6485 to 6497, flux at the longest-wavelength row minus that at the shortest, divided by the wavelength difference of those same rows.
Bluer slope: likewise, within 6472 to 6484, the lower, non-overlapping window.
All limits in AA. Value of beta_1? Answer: -6.8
